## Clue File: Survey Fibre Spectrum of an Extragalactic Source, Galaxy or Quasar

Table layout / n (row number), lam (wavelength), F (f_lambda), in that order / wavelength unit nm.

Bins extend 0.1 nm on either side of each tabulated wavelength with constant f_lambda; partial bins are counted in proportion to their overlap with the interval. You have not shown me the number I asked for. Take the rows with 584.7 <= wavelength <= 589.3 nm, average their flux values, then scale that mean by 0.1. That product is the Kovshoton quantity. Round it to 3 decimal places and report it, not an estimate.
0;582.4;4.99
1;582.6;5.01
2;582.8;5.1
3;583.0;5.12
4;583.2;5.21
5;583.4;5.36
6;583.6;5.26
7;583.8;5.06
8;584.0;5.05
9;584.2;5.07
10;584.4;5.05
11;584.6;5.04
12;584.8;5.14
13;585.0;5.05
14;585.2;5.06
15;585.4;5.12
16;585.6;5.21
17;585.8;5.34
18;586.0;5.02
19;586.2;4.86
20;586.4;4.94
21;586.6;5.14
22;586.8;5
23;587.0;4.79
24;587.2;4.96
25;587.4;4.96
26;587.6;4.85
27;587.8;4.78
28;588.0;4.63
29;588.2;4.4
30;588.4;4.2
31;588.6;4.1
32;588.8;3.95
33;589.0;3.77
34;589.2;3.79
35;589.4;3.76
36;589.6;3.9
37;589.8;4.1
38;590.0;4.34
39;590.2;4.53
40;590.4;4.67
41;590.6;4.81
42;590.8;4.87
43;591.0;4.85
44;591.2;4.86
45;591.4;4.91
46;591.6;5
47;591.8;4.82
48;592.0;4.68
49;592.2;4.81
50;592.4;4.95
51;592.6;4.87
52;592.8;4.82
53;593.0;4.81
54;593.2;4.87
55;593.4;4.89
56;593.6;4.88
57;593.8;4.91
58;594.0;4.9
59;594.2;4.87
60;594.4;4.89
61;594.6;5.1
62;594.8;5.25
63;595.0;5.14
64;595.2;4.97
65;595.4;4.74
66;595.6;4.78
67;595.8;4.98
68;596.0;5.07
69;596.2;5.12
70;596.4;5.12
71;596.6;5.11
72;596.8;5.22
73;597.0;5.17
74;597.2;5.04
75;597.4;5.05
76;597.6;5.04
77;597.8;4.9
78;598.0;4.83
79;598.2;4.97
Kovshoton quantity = 0.474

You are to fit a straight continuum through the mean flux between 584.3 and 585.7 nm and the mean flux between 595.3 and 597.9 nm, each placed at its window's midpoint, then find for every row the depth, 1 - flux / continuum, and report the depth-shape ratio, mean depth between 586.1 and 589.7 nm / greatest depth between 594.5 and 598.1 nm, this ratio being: 2.0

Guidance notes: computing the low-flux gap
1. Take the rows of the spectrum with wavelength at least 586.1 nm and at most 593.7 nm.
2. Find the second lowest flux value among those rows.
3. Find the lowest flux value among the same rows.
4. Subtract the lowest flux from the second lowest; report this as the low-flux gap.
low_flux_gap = 0.01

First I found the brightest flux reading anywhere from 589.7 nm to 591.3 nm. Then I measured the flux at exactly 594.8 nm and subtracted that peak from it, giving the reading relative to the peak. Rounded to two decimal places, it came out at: 0.38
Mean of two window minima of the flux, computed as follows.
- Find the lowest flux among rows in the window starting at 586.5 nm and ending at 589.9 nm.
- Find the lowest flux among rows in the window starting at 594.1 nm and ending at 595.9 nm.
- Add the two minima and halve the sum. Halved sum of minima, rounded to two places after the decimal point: 4.25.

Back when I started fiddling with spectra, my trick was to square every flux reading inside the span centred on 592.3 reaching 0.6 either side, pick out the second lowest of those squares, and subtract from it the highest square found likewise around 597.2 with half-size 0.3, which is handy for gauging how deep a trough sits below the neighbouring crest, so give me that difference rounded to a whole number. -4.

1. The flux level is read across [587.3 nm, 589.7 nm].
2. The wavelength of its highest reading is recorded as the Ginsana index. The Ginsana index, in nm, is 587.4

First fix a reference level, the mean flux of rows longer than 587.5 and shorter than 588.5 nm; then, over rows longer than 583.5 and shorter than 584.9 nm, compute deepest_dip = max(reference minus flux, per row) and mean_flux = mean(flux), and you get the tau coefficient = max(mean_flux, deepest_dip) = 5.10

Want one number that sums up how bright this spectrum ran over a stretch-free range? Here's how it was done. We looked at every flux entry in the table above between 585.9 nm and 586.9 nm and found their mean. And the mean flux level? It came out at 4.99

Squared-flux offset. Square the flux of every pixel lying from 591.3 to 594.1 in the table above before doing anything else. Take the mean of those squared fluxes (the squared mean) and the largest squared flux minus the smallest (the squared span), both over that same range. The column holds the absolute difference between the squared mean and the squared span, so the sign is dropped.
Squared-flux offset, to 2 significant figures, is 21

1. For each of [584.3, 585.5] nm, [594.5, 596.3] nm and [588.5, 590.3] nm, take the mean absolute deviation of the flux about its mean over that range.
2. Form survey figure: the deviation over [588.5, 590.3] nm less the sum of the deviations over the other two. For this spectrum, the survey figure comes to 0.05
